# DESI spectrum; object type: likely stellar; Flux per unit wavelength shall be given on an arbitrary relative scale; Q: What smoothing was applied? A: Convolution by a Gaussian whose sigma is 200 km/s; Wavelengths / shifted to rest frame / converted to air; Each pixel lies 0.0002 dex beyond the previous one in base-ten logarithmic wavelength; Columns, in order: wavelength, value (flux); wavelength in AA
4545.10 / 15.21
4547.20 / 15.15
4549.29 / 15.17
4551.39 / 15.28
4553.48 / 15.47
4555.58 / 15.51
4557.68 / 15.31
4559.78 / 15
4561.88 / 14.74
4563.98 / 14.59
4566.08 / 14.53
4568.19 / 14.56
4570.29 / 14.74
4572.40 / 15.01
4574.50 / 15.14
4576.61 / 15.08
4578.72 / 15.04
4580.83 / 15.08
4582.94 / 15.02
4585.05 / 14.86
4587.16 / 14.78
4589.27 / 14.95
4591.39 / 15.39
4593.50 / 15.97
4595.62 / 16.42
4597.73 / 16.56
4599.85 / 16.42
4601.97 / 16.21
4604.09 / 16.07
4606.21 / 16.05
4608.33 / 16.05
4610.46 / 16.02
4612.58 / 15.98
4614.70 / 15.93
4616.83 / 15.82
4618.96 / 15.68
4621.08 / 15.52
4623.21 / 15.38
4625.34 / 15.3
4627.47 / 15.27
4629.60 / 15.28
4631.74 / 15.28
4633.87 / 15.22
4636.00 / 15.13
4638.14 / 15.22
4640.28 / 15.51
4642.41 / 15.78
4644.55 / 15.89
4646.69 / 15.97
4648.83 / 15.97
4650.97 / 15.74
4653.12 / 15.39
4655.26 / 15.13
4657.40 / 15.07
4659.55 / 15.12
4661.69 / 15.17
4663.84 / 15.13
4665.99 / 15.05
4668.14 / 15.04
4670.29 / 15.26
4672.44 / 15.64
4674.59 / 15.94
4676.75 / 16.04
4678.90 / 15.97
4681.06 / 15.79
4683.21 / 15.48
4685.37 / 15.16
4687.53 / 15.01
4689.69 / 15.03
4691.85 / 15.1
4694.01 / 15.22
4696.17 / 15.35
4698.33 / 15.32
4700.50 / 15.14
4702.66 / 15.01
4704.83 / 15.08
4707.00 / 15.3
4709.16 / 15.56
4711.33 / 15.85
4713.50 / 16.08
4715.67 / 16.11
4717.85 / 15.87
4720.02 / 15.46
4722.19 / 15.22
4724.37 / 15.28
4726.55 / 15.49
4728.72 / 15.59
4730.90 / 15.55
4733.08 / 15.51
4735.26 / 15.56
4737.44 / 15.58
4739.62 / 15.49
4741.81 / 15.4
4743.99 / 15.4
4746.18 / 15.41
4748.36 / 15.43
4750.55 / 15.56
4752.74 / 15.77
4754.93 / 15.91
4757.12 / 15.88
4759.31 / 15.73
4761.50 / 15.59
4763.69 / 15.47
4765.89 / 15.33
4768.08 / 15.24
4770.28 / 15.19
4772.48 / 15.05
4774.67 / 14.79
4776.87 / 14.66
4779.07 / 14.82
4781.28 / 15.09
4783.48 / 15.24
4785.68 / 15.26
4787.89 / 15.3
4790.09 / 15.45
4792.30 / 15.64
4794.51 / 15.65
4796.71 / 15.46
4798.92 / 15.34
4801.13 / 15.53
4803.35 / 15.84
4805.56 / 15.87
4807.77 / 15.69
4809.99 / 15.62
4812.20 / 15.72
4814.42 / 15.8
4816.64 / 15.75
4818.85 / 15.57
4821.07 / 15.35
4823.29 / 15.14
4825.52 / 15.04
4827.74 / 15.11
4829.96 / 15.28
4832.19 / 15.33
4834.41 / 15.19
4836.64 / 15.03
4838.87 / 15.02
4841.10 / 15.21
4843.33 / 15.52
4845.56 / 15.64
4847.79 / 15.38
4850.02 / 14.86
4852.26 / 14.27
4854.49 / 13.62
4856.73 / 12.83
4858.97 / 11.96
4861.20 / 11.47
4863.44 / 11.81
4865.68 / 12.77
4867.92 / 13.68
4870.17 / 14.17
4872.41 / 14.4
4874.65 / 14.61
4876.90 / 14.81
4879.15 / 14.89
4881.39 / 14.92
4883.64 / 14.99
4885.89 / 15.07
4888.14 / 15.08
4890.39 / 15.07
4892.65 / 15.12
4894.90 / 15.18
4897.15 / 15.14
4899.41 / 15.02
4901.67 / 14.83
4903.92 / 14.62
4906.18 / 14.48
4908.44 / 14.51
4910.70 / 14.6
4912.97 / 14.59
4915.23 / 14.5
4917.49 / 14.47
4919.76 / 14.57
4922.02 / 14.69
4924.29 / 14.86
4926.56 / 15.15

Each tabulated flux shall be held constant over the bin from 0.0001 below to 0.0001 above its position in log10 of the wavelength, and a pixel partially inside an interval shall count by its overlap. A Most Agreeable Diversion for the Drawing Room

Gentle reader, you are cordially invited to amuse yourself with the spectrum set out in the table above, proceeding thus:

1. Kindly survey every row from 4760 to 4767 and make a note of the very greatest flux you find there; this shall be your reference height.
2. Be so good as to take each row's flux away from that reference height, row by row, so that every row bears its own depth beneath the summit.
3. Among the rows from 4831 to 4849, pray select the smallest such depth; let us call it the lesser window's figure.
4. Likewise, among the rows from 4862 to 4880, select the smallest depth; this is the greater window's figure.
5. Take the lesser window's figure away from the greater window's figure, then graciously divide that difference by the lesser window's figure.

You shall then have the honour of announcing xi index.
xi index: -15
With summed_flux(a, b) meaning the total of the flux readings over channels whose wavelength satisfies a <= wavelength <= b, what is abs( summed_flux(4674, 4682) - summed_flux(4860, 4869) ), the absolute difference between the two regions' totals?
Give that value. 14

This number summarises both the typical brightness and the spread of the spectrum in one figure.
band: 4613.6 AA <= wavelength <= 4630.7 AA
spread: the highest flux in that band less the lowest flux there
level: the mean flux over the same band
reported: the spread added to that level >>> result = 16.2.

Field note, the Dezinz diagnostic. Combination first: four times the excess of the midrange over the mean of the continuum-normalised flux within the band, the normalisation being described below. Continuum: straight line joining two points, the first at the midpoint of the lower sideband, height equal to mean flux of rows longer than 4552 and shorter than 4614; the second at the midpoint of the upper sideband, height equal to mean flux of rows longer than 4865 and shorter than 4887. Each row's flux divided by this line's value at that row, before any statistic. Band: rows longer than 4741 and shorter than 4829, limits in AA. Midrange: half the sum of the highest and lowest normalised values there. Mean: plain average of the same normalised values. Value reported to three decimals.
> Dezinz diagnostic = -0.038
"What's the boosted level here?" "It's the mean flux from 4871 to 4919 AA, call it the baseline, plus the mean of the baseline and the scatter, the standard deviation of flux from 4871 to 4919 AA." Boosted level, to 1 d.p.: 22.3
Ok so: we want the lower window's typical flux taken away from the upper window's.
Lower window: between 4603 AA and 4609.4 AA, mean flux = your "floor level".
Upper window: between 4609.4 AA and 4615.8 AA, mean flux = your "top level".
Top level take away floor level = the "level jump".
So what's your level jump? -0.1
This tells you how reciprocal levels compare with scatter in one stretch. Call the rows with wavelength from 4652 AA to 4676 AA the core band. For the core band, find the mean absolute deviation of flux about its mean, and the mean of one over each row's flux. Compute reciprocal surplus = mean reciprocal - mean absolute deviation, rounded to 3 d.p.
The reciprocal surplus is -0.147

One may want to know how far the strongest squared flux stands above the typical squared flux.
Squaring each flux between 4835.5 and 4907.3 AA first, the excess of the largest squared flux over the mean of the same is 35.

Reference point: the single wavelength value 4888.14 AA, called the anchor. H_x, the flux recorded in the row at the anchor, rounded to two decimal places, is 15.08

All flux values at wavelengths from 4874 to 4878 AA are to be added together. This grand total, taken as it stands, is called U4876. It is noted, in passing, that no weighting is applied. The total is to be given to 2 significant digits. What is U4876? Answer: 29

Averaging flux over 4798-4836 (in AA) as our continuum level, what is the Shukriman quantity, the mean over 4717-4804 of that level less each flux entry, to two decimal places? 0.05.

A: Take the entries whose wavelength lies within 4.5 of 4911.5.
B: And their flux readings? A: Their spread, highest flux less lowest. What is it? 0.10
